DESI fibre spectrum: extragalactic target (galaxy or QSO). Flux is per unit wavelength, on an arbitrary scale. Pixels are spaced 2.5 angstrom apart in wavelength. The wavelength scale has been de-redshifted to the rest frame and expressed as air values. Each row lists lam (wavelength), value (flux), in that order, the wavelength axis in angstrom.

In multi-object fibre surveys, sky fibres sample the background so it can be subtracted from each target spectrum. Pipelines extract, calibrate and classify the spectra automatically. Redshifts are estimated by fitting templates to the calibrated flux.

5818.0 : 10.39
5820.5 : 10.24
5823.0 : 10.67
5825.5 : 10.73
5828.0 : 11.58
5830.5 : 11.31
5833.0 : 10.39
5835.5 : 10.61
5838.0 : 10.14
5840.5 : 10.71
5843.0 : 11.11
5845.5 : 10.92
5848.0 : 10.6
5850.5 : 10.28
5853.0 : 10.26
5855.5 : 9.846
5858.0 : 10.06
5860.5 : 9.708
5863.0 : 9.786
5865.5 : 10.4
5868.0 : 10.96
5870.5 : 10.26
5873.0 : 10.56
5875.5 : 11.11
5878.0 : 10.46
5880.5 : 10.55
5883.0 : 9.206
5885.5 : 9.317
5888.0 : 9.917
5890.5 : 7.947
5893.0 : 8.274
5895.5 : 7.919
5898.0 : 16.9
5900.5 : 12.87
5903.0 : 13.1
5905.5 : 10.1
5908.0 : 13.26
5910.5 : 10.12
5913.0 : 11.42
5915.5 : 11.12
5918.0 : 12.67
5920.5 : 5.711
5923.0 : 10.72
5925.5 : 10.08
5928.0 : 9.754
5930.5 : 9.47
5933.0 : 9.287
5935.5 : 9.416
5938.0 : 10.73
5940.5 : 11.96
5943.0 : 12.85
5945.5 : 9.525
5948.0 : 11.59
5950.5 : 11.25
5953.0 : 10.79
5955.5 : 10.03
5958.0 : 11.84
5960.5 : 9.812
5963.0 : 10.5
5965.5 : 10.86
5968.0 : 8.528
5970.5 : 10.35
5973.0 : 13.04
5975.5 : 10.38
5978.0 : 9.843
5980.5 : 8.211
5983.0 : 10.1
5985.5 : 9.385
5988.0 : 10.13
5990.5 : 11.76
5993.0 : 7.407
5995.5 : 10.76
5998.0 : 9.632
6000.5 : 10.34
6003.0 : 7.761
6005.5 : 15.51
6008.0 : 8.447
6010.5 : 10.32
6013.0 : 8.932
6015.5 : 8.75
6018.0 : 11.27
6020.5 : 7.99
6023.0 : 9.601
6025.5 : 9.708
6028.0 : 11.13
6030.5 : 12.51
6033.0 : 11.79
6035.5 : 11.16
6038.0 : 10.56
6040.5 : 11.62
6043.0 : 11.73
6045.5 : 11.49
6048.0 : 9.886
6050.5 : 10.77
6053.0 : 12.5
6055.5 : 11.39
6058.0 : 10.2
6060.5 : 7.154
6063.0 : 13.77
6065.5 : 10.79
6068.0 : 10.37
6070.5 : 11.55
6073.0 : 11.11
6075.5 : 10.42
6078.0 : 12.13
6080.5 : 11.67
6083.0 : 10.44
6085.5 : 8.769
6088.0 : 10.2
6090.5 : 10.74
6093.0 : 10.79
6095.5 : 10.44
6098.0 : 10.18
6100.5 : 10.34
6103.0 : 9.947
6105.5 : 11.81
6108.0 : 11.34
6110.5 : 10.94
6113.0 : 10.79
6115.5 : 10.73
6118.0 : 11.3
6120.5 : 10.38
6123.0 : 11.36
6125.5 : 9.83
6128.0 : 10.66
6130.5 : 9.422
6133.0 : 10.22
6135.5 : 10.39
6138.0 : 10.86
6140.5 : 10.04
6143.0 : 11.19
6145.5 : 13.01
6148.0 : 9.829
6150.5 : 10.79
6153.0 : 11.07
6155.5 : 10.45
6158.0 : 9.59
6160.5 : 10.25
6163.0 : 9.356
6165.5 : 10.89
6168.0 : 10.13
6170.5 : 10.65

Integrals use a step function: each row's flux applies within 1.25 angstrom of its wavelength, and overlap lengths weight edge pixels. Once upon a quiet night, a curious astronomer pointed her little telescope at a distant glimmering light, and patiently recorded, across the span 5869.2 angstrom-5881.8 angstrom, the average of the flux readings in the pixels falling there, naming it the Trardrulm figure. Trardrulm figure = 10.6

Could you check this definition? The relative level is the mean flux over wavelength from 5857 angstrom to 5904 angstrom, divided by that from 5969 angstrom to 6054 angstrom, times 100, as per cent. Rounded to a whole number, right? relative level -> 101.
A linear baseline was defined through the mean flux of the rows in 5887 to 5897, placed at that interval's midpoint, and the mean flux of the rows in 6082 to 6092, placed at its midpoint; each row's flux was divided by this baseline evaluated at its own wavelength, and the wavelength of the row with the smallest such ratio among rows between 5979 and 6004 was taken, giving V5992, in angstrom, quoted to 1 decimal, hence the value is 5993.0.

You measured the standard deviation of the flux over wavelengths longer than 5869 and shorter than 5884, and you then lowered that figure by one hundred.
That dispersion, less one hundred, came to -99.4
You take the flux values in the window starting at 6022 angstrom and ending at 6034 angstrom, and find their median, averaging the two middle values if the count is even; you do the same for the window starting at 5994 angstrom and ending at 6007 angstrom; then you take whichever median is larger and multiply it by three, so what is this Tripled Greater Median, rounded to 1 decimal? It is 33.4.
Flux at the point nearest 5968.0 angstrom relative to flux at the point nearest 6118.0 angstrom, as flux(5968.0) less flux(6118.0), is -2.8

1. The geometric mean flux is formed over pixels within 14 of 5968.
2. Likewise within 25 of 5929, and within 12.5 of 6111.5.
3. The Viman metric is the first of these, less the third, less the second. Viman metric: -11.1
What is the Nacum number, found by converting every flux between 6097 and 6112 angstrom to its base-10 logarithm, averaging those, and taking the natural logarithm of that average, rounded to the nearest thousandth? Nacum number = 0.031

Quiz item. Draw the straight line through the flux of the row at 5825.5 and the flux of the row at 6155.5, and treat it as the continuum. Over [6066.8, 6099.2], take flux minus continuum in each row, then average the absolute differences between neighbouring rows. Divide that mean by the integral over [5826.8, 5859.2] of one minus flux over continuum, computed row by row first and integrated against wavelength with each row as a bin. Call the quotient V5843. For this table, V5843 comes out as 2.4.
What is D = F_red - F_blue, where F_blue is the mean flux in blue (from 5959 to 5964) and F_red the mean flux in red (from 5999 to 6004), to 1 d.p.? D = -1.1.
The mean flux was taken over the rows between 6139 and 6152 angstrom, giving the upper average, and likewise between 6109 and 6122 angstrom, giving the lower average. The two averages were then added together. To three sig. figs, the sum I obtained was 21.8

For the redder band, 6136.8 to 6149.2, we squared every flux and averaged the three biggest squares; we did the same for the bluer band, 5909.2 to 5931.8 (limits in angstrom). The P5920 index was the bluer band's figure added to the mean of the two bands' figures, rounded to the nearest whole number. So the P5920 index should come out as 276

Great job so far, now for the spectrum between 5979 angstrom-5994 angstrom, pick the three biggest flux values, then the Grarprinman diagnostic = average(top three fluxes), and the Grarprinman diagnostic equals 10.7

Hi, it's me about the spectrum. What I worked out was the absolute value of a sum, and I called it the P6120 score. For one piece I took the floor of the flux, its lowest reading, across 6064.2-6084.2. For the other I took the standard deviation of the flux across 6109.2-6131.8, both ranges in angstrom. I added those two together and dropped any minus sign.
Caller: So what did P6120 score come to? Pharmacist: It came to 11.0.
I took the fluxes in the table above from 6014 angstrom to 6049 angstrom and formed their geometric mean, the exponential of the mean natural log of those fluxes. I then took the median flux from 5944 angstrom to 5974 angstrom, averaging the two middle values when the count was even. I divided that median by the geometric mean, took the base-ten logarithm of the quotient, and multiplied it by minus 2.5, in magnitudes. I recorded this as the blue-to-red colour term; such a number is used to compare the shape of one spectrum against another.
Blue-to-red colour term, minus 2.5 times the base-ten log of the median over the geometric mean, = -0.01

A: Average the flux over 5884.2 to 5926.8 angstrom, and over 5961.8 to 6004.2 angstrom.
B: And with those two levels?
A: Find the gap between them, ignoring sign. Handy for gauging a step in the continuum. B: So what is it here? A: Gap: 0.73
